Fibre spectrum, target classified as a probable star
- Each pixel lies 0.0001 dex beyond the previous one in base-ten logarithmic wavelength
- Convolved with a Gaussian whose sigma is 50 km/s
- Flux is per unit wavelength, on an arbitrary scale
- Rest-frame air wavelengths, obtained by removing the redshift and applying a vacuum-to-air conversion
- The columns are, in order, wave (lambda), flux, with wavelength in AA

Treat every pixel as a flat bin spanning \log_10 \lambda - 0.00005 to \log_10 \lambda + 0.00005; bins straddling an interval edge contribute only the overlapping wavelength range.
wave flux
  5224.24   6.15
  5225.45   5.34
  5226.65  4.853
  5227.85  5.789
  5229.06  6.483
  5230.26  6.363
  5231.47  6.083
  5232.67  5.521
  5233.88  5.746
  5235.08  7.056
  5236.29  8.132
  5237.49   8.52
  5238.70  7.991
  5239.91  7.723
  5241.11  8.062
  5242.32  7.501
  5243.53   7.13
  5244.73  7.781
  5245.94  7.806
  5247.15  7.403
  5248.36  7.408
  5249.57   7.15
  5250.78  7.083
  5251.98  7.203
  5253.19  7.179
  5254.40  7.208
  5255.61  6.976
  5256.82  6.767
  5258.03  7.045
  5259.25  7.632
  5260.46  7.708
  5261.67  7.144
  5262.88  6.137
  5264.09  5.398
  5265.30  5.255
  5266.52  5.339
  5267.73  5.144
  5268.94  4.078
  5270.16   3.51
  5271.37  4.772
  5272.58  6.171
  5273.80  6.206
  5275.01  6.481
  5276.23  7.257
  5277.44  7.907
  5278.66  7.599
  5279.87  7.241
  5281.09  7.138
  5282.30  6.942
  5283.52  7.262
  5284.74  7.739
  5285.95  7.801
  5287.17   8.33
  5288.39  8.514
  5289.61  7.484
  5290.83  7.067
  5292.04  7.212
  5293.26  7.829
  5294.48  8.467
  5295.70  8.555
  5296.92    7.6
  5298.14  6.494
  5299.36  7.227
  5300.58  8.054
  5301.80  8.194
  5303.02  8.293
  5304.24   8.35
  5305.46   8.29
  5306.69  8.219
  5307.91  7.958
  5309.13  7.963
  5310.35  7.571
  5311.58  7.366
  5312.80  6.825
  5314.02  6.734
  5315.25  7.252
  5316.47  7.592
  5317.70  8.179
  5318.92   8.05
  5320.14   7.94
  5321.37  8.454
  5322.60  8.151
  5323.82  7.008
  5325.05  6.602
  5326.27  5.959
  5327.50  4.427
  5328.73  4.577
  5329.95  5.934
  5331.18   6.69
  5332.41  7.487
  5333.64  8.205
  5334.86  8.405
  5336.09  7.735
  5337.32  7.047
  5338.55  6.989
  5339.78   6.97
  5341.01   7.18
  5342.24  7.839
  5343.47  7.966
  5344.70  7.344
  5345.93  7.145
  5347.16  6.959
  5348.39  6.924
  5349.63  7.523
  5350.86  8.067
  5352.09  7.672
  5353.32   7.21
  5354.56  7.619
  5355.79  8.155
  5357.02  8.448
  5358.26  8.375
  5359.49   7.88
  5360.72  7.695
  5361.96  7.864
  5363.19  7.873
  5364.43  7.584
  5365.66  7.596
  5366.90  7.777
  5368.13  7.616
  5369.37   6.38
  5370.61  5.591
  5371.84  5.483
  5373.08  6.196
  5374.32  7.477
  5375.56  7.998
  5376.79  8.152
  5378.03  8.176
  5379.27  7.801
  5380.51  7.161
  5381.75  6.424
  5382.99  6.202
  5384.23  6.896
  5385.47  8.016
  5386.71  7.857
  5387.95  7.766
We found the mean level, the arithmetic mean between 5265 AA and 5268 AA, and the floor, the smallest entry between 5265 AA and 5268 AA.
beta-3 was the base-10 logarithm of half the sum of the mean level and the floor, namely 0.72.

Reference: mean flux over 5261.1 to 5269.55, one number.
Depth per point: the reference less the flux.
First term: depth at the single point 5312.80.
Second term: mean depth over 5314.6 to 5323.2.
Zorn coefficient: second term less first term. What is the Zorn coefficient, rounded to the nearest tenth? -1.1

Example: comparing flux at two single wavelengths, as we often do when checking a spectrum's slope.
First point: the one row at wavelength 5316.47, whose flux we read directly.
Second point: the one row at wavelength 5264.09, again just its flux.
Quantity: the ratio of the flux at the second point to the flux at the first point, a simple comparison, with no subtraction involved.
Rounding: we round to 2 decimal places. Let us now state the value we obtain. 0.71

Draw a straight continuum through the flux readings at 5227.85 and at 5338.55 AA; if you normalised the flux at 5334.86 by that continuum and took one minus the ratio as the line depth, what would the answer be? -0.21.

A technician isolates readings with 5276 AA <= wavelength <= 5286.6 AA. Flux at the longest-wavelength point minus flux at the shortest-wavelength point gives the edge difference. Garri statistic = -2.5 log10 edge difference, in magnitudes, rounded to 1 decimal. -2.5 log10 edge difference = 0.7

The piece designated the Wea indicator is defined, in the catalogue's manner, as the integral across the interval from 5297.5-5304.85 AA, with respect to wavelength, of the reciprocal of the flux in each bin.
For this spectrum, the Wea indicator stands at 0.95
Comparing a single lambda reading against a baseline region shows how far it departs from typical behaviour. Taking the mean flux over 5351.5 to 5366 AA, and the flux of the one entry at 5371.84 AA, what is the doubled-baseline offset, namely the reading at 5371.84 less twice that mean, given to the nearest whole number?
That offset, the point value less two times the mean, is -10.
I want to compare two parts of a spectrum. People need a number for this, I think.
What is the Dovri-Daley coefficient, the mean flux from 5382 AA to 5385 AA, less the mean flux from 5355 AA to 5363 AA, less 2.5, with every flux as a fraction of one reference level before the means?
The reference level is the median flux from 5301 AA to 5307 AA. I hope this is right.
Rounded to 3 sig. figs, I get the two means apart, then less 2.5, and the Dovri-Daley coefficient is -2.68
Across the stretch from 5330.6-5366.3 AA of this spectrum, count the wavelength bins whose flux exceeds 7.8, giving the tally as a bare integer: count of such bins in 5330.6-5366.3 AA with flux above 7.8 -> 11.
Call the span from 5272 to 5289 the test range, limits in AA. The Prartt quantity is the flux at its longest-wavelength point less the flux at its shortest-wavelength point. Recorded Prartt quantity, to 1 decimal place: 2.3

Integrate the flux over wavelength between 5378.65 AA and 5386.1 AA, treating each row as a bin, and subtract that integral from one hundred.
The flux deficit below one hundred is 47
